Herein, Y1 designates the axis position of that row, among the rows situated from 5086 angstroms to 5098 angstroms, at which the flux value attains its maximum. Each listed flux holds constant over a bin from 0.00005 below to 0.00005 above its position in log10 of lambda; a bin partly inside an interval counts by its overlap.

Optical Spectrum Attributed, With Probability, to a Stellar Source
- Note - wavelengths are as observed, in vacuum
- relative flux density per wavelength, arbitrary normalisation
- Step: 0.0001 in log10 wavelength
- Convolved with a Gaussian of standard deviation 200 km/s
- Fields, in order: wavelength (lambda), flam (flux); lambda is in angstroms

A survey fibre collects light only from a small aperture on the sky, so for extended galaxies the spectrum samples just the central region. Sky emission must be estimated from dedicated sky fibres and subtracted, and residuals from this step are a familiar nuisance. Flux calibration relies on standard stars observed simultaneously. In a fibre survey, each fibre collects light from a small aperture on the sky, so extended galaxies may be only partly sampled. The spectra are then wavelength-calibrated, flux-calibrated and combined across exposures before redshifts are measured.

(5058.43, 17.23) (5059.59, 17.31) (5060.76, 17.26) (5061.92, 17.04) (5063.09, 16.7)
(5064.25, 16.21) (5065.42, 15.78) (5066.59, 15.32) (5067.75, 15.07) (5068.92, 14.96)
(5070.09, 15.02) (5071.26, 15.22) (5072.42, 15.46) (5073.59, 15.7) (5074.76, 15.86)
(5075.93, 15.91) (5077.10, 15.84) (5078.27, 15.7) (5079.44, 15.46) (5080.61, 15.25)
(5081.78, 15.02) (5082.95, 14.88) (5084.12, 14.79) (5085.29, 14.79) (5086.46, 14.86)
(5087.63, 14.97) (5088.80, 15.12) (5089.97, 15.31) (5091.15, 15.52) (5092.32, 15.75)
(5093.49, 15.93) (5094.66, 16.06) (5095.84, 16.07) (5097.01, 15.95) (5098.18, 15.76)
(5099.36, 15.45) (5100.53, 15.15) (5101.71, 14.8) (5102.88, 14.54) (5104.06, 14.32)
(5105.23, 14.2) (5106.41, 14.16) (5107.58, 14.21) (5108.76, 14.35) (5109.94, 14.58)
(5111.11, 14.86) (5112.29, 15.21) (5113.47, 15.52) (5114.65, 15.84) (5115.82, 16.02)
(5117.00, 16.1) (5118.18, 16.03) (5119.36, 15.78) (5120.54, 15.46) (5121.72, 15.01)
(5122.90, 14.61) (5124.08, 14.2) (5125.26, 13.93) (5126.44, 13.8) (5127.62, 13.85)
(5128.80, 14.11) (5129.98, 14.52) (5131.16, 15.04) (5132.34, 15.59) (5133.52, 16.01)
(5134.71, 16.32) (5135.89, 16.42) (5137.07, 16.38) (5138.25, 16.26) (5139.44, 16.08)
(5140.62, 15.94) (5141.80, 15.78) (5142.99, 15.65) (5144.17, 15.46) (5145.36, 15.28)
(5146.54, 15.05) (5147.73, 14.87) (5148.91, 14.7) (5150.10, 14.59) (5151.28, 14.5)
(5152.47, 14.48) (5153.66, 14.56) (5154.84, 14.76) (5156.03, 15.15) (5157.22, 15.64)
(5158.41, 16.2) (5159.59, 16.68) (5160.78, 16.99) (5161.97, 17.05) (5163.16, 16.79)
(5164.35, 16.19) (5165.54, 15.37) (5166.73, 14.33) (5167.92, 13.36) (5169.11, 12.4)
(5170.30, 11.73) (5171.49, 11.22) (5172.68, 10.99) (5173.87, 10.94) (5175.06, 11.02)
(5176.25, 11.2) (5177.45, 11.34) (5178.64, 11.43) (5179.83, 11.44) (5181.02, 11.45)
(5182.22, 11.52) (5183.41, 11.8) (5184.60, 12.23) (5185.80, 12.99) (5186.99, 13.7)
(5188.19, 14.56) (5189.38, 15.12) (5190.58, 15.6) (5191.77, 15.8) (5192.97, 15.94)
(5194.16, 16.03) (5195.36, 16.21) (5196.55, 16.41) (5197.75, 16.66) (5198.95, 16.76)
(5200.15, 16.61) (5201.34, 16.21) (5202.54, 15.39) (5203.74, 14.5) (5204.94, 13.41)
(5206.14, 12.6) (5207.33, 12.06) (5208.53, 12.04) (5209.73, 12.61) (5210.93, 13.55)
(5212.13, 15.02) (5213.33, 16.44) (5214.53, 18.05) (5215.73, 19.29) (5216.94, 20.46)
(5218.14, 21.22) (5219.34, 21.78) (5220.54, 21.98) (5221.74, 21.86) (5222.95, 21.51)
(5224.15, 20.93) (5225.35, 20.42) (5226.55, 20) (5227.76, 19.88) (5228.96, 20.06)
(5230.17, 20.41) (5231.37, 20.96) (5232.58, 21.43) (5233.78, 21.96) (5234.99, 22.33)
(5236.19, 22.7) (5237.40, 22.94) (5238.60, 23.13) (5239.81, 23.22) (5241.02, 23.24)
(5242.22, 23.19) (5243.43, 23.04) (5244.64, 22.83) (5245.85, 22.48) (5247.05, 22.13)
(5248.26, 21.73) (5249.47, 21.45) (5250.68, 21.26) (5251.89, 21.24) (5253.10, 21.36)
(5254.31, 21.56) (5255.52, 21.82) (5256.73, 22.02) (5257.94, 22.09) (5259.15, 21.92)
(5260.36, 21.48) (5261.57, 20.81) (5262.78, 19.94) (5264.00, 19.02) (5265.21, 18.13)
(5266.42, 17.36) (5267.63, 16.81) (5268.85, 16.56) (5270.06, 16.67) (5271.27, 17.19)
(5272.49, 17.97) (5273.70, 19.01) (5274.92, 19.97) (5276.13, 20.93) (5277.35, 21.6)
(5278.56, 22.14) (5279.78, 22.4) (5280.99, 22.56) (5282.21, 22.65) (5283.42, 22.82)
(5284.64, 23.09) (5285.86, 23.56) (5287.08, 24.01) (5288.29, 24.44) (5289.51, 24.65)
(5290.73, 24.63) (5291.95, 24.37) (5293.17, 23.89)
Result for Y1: 5095.84 angstroms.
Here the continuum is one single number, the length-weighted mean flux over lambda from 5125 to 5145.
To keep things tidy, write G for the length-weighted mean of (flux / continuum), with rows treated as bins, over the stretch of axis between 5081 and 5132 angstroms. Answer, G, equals 0.98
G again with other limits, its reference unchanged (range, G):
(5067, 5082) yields 1.00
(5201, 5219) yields 1.01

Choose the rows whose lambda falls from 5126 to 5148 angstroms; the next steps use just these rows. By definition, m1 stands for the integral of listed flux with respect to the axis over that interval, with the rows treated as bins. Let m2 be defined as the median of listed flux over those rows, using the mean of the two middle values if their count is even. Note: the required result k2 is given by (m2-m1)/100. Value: -3.23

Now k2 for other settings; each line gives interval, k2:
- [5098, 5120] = -3.17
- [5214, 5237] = -4.60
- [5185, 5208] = -3.31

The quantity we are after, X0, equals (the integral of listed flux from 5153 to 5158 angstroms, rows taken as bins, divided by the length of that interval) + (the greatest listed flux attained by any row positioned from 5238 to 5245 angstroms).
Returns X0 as 38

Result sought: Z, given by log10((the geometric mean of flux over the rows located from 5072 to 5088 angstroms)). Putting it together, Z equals 1.19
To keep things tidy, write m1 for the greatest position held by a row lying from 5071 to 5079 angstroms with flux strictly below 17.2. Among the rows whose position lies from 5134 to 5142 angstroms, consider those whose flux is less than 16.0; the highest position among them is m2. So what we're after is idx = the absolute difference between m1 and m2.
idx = 63.5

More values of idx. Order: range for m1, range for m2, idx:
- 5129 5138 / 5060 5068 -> 69.3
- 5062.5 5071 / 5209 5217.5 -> 142.0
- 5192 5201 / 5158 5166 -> 34.6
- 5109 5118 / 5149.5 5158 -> 40.2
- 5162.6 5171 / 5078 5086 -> 85.0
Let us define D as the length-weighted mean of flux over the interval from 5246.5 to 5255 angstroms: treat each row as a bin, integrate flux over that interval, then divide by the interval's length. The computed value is 22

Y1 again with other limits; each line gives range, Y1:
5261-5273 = 5261.57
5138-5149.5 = 5138.25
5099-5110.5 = 5099.36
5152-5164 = 5161.97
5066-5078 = 5075.93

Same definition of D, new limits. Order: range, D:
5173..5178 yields 11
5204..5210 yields 13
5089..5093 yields 15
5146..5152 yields 15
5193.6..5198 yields 16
